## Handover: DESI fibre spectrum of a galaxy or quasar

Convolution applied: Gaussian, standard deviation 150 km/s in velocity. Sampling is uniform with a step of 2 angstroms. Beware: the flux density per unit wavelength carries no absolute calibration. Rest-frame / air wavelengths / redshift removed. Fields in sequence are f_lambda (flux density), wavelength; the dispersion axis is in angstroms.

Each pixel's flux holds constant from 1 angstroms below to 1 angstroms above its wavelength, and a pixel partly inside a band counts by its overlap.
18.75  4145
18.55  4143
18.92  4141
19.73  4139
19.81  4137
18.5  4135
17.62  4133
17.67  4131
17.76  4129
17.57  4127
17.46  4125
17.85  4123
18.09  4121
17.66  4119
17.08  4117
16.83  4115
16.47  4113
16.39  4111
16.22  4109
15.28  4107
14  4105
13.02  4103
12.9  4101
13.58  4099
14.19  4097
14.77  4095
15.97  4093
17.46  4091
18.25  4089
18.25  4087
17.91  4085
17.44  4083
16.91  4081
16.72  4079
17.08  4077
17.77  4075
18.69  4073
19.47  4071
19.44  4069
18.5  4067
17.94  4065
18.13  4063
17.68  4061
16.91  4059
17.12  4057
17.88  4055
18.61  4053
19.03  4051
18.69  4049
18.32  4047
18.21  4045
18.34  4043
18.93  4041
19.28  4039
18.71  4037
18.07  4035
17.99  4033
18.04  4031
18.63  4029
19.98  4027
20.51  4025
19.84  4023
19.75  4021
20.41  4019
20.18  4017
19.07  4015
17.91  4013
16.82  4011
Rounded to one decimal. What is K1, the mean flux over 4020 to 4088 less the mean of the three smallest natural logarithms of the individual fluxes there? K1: 15.6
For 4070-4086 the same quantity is 14.9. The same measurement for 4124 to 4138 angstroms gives 15.2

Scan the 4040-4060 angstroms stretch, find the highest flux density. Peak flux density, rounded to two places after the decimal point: 19.03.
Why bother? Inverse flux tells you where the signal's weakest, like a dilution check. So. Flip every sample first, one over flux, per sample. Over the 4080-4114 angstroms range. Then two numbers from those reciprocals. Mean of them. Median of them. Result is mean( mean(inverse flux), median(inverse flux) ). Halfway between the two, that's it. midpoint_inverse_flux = 0.0628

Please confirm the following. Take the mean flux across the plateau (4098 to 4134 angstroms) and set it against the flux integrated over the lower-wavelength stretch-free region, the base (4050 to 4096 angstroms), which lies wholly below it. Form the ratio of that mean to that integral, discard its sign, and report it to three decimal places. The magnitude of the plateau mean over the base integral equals 0.020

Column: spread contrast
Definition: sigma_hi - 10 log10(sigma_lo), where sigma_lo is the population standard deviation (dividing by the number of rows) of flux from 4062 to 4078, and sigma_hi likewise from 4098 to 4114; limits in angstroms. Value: 2.57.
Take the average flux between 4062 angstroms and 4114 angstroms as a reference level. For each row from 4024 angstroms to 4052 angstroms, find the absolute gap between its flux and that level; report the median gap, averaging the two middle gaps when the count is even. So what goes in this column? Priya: 2.0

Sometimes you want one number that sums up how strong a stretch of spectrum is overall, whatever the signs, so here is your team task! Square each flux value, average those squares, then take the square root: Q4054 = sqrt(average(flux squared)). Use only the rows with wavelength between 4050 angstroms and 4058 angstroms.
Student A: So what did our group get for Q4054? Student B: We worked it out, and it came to 18.2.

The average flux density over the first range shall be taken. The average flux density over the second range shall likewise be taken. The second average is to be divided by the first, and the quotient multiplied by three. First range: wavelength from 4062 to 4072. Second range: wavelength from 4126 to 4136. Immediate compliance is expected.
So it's 2.9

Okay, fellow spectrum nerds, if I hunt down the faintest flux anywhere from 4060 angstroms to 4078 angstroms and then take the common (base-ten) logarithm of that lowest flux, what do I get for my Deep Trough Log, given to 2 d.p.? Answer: 1.23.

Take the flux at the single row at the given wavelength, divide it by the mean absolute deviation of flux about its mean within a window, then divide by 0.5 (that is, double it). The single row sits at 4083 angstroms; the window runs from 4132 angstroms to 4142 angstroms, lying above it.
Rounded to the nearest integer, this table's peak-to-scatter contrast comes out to 51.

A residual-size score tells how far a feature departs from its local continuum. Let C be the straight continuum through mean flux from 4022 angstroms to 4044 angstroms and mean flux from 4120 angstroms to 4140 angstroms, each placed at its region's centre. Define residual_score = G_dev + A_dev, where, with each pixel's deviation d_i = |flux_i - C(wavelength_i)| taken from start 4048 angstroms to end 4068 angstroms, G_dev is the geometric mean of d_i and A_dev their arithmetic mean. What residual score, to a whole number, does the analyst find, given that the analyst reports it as 1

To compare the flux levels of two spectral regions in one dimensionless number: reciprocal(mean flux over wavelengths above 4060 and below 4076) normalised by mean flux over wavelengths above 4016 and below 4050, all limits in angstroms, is 0.0028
